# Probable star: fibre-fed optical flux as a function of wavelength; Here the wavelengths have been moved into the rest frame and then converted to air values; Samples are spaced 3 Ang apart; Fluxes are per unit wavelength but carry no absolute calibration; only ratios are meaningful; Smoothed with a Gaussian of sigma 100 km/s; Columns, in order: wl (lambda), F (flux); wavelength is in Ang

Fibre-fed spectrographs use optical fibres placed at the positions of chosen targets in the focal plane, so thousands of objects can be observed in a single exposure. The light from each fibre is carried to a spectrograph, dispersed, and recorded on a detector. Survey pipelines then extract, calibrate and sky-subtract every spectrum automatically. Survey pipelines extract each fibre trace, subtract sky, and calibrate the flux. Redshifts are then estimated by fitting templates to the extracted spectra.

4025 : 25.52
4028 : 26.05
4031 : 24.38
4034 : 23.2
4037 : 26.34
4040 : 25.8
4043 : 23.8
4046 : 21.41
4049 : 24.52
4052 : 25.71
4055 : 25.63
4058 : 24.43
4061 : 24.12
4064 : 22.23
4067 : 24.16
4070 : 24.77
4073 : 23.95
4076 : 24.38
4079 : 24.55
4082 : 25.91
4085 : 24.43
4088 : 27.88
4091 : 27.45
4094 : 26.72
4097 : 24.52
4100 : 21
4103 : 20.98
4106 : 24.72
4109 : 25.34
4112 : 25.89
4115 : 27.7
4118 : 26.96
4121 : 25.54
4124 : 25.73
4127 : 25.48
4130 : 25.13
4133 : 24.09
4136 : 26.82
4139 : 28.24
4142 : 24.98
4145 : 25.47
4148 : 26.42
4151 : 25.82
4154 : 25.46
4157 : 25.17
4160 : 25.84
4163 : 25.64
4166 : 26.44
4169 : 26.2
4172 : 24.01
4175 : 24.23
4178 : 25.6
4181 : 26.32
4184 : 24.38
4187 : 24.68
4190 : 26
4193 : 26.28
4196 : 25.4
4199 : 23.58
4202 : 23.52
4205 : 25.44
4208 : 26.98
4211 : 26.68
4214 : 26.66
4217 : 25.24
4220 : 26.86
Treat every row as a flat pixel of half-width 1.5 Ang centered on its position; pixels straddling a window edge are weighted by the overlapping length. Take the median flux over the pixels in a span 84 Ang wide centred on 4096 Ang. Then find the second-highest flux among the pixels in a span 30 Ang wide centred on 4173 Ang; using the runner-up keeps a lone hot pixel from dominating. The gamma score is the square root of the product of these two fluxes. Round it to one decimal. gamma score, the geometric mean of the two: 25.6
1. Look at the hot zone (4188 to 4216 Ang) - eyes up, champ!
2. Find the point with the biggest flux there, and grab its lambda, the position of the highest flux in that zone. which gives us 4208 Ang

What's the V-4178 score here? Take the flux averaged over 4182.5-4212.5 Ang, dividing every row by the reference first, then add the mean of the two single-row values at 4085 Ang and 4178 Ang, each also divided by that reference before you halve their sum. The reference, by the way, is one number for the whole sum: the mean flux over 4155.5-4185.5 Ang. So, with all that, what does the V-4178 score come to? 1.98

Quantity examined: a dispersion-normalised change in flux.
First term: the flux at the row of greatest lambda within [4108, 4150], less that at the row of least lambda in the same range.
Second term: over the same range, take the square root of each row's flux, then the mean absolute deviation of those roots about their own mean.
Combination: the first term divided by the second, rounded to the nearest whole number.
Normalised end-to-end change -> 12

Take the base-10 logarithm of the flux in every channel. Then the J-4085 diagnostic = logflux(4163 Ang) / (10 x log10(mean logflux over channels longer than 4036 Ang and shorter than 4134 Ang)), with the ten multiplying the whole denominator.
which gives 0.975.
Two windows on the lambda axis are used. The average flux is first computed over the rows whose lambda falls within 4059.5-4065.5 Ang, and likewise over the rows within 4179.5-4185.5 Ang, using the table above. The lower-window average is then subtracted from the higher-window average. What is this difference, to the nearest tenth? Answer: 2.2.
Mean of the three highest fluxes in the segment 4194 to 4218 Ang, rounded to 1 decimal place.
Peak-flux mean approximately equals 26.8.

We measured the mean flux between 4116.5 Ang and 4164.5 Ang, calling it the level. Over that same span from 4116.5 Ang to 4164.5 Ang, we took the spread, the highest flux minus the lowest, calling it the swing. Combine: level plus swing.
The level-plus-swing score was 29.9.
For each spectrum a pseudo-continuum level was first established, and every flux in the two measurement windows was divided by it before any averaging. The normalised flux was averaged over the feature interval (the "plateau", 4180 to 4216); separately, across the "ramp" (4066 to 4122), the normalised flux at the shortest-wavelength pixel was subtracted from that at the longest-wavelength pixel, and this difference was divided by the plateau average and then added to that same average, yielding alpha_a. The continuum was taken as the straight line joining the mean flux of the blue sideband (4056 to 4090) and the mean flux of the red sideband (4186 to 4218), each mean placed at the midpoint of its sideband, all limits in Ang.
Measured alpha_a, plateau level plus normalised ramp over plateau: 1.04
